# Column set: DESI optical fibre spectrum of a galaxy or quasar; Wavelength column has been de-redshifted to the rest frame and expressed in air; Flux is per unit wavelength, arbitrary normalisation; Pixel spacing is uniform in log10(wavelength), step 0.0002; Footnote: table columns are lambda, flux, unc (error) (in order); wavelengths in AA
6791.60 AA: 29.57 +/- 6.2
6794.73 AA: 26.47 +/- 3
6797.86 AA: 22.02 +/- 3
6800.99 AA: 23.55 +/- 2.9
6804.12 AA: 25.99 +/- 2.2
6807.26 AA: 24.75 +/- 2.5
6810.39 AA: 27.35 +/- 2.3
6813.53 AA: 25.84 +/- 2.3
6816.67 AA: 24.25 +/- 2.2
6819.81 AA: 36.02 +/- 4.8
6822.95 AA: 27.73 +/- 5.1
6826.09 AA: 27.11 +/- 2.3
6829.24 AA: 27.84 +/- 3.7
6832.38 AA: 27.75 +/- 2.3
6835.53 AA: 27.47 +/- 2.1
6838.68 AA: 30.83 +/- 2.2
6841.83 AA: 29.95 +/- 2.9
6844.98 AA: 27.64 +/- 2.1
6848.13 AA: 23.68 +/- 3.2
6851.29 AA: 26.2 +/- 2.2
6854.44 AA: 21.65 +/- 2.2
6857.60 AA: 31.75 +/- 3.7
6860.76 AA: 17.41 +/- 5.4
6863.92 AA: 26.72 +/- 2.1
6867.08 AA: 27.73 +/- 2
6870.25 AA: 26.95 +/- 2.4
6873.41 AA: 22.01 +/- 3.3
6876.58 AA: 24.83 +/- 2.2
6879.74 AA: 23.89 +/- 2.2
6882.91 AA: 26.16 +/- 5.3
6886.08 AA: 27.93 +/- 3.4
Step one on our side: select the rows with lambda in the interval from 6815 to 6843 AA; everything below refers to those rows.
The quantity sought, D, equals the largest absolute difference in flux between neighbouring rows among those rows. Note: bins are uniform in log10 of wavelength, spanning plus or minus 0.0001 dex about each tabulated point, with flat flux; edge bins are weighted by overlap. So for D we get 11.8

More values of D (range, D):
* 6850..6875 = 14.3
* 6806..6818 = 2.6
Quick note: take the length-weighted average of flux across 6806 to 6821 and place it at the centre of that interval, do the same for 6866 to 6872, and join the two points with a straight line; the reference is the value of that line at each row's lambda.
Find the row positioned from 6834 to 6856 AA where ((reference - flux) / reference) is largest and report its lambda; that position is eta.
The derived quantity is 6854.44 AA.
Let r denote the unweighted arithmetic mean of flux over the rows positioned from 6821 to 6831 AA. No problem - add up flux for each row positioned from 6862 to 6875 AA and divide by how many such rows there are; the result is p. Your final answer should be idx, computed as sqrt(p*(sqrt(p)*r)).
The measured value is 60.2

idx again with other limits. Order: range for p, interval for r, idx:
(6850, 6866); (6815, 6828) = 59.5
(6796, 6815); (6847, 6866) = 55.3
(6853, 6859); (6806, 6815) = 59.9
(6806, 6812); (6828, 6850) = 60.9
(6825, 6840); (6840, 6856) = 62.2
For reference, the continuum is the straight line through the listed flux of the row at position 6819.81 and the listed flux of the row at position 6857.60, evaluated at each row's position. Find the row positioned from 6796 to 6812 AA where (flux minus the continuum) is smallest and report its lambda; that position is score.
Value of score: 6797.86 AA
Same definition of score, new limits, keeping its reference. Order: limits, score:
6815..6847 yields 6816.67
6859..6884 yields 6860.76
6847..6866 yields 6860.76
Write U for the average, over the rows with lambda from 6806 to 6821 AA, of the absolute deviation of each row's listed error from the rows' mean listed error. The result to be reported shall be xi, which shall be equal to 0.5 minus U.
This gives -0.29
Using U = 0.79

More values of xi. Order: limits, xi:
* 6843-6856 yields 0.11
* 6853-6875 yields -0.46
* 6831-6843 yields 0.24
